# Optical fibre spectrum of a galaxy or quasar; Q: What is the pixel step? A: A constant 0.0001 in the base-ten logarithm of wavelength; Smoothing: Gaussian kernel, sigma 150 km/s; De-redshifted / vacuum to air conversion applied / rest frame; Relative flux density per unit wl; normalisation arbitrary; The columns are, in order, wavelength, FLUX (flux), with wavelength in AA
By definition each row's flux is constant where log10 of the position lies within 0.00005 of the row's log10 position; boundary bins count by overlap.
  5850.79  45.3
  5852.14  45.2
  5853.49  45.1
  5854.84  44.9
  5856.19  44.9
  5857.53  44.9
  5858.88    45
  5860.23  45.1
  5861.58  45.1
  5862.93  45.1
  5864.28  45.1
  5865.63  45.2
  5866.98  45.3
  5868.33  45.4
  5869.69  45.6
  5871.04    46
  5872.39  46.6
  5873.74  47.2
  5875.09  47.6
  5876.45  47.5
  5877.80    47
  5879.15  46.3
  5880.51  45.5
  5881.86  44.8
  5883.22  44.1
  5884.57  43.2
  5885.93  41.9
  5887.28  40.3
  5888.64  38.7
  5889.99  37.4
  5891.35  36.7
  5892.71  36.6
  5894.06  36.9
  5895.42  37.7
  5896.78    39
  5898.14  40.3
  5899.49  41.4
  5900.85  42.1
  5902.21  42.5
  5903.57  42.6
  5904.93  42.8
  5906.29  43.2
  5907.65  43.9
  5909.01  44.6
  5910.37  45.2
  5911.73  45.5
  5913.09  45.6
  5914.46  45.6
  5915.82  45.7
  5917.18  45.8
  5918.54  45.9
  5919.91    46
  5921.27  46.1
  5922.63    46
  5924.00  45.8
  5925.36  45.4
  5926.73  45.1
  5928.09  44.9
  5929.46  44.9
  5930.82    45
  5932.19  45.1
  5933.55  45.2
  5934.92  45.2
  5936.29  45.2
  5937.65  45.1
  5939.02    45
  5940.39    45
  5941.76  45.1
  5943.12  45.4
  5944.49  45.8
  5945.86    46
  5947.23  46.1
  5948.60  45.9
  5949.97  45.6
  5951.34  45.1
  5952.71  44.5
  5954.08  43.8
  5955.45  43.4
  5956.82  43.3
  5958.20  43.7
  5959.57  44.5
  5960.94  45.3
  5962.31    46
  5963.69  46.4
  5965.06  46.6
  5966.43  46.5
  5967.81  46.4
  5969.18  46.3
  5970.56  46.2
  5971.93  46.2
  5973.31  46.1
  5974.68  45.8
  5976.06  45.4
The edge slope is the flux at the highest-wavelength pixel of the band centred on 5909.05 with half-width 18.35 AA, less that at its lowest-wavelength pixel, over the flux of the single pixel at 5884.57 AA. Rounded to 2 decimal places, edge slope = 0.19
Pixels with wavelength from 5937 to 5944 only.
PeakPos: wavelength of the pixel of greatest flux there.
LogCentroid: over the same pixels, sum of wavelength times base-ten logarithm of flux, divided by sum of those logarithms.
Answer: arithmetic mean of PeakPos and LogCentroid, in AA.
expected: 5941.8 AA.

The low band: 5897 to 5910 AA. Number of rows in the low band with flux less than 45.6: 9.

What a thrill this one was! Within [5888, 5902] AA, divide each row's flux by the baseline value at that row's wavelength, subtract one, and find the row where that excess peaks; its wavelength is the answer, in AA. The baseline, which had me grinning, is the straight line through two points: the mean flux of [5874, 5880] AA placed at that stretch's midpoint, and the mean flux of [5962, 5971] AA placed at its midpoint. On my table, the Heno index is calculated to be 5900.85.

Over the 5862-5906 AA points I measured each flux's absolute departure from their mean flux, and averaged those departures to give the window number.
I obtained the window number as 3.0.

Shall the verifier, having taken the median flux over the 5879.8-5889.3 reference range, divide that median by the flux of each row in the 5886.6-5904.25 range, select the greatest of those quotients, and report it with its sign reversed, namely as -1.18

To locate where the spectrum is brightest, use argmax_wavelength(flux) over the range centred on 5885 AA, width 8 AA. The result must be 5881.86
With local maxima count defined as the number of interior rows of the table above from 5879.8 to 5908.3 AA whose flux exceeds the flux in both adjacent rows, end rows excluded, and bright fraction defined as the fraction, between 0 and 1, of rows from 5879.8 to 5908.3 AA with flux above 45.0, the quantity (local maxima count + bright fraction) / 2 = 0.0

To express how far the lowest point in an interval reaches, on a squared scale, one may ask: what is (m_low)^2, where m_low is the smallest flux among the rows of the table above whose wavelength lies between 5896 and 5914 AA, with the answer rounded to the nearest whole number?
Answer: 1521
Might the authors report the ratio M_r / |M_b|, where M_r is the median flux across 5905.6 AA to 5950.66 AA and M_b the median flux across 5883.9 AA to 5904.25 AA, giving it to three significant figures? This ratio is 1.13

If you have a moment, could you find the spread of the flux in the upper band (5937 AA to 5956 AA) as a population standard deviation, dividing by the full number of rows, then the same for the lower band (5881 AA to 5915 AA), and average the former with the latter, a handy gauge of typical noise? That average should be 1.9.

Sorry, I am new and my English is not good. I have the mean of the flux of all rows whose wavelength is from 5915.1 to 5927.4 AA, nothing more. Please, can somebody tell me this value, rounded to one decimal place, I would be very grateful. 45.8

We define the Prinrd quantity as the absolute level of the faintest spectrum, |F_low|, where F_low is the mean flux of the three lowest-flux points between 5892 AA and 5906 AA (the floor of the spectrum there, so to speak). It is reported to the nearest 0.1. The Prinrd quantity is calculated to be 37.1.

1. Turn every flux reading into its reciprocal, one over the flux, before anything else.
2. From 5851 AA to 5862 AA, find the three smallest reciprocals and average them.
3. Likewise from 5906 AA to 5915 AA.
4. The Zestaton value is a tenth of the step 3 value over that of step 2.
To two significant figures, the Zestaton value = 0.099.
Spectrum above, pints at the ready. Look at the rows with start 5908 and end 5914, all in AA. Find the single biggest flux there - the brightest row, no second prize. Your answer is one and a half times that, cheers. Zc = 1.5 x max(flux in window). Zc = 68.4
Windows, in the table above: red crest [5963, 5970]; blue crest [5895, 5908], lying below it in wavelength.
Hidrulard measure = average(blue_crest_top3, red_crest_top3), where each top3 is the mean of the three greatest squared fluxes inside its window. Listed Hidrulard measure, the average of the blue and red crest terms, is 2019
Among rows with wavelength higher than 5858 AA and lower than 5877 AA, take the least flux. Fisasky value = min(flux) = 45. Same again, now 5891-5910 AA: 36.6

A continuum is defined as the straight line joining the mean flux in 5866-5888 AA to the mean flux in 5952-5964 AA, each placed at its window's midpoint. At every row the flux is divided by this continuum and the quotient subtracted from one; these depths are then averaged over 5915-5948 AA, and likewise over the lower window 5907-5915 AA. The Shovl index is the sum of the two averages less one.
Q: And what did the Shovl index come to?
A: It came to -1.02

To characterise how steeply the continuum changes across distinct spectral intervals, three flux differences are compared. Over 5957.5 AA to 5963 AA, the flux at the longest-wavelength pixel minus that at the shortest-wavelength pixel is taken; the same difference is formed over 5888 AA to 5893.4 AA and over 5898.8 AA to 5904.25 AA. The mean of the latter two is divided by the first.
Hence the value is -0.20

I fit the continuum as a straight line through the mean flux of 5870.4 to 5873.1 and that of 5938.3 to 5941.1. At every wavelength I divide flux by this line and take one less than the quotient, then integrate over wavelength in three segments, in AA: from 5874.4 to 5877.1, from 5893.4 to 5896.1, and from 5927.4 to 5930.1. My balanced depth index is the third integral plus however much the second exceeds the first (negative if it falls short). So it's -0.6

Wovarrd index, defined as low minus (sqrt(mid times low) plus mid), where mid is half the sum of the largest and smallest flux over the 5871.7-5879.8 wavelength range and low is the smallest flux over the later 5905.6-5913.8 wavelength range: -48.8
